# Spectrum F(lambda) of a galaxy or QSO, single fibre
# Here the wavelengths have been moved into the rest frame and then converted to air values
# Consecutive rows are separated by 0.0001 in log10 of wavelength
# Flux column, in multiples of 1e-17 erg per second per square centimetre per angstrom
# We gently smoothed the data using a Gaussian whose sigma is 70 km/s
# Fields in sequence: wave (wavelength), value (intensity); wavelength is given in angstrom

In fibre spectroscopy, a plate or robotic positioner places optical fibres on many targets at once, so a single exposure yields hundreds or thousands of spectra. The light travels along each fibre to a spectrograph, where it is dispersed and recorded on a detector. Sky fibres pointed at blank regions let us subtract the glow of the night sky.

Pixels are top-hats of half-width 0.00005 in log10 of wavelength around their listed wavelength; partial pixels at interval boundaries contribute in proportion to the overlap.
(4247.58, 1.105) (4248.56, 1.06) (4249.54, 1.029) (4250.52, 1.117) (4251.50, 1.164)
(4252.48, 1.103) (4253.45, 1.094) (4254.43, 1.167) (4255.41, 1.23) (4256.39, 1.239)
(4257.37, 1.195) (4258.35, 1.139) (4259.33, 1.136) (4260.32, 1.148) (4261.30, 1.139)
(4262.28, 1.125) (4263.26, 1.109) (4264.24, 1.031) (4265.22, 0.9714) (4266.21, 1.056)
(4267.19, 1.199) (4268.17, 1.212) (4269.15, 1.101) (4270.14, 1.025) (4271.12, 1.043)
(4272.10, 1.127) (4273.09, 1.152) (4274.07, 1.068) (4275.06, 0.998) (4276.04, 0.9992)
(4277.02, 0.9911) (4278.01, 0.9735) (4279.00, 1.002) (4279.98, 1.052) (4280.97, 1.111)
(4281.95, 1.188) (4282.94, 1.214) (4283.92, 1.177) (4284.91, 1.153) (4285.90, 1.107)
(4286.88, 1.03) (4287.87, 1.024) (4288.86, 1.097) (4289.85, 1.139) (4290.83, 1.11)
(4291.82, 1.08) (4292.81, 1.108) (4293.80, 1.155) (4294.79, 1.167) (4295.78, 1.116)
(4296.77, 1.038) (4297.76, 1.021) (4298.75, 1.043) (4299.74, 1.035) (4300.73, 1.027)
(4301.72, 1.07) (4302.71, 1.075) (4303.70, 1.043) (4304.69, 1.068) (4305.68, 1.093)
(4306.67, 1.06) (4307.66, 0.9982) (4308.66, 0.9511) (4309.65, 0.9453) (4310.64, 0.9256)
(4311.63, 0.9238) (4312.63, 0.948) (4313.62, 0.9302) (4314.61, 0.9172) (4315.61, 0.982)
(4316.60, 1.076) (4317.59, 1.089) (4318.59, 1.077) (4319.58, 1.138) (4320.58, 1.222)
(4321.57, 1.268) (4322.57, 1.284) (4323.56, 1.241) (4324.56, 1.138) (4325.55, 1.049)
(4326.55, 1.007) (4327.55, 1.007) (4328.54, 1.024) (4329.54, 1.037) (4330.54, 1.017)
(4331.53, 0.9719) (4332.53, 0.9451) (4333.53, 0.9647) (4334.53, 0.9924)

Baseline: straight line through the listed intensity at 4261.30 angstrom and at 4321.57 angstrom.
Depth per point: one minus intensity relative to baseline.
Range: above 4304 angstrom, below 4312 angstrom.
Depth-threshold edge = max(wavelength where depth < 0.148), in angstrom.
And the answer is 4306.67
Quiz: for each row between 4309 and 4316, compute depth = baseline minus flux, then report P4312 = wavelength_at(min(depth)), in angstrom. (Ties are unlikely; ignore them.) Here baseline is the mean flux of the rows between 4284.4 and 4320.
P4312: 4315.61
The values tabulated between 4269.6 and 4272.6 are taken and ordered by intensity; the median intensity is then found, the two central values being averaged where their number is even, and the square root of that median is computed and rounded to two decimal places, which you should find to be 1.02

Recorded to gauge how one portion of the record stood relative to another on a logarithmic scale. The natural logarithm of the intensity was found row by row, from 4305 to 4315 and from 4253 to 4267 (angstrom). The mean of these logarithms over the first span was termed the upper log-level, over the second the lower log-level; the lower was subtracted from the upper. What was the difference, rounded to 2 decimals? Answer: -0.15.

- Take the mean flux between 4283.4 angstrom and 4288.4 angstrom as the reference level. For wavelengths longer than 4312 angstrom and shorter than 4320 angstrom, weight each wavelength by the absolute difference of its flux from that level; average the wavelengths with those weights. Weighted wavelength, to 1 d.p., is 4314.6 angstrom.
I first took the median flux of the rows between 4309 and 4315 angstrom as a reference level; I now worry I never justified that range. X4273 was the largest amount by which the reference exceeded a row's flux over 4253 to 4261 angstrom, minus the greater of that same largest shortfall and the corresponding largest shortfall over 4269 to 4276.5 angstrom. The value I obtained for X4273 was -0.096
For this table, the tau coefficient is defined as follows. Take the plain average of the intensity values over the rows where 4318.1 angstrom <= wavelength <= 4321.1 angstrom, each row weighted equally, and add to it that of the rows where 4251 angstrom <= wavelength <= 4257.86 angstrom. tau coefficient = 2.32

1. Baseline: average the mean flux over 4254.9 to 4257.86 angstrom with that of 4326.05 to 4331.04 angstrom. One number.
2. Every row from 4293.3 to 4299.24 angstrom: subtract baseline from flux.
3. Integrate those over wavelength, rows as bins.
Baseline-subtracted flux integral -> -0.2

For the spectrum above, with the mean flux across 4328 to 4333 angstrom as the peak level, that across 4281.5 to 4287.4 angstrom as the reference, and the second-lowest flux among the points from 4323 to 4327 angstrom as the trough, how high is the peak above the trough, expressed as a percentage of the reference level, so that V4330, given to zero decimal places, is -4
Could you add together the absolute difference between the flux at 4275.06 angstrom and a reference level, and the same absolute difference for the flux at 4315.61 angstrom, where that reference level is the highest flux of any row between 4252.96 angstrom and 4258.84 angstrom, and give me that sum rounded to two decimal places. 0.50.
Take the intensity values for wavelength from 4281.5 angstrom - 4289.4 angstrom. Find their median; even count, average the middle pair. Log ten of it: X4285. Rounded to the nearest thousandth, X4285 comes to 0.053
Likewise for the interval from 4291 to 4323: 0.027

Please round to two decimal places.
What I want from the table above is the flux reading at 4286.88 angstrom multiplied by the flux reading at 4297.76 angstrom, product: 1.05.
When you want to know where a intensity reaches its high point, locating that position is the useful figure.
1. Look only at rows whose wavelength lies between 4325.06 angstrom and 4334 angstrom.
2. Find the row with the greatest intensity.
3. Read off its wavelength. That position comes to 4325.55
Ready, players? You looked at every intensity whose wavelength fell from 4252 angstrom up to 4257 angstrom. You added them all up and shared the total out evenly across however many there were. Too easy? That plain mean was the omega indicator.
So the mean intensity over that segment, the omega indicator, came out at 1.17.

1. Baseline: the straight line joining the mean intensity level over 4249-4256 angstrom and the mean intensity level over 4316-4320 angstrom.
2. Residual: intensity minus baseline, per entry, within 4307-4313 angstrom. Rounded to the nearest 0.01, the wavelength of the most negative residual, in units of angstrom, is 4311.63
